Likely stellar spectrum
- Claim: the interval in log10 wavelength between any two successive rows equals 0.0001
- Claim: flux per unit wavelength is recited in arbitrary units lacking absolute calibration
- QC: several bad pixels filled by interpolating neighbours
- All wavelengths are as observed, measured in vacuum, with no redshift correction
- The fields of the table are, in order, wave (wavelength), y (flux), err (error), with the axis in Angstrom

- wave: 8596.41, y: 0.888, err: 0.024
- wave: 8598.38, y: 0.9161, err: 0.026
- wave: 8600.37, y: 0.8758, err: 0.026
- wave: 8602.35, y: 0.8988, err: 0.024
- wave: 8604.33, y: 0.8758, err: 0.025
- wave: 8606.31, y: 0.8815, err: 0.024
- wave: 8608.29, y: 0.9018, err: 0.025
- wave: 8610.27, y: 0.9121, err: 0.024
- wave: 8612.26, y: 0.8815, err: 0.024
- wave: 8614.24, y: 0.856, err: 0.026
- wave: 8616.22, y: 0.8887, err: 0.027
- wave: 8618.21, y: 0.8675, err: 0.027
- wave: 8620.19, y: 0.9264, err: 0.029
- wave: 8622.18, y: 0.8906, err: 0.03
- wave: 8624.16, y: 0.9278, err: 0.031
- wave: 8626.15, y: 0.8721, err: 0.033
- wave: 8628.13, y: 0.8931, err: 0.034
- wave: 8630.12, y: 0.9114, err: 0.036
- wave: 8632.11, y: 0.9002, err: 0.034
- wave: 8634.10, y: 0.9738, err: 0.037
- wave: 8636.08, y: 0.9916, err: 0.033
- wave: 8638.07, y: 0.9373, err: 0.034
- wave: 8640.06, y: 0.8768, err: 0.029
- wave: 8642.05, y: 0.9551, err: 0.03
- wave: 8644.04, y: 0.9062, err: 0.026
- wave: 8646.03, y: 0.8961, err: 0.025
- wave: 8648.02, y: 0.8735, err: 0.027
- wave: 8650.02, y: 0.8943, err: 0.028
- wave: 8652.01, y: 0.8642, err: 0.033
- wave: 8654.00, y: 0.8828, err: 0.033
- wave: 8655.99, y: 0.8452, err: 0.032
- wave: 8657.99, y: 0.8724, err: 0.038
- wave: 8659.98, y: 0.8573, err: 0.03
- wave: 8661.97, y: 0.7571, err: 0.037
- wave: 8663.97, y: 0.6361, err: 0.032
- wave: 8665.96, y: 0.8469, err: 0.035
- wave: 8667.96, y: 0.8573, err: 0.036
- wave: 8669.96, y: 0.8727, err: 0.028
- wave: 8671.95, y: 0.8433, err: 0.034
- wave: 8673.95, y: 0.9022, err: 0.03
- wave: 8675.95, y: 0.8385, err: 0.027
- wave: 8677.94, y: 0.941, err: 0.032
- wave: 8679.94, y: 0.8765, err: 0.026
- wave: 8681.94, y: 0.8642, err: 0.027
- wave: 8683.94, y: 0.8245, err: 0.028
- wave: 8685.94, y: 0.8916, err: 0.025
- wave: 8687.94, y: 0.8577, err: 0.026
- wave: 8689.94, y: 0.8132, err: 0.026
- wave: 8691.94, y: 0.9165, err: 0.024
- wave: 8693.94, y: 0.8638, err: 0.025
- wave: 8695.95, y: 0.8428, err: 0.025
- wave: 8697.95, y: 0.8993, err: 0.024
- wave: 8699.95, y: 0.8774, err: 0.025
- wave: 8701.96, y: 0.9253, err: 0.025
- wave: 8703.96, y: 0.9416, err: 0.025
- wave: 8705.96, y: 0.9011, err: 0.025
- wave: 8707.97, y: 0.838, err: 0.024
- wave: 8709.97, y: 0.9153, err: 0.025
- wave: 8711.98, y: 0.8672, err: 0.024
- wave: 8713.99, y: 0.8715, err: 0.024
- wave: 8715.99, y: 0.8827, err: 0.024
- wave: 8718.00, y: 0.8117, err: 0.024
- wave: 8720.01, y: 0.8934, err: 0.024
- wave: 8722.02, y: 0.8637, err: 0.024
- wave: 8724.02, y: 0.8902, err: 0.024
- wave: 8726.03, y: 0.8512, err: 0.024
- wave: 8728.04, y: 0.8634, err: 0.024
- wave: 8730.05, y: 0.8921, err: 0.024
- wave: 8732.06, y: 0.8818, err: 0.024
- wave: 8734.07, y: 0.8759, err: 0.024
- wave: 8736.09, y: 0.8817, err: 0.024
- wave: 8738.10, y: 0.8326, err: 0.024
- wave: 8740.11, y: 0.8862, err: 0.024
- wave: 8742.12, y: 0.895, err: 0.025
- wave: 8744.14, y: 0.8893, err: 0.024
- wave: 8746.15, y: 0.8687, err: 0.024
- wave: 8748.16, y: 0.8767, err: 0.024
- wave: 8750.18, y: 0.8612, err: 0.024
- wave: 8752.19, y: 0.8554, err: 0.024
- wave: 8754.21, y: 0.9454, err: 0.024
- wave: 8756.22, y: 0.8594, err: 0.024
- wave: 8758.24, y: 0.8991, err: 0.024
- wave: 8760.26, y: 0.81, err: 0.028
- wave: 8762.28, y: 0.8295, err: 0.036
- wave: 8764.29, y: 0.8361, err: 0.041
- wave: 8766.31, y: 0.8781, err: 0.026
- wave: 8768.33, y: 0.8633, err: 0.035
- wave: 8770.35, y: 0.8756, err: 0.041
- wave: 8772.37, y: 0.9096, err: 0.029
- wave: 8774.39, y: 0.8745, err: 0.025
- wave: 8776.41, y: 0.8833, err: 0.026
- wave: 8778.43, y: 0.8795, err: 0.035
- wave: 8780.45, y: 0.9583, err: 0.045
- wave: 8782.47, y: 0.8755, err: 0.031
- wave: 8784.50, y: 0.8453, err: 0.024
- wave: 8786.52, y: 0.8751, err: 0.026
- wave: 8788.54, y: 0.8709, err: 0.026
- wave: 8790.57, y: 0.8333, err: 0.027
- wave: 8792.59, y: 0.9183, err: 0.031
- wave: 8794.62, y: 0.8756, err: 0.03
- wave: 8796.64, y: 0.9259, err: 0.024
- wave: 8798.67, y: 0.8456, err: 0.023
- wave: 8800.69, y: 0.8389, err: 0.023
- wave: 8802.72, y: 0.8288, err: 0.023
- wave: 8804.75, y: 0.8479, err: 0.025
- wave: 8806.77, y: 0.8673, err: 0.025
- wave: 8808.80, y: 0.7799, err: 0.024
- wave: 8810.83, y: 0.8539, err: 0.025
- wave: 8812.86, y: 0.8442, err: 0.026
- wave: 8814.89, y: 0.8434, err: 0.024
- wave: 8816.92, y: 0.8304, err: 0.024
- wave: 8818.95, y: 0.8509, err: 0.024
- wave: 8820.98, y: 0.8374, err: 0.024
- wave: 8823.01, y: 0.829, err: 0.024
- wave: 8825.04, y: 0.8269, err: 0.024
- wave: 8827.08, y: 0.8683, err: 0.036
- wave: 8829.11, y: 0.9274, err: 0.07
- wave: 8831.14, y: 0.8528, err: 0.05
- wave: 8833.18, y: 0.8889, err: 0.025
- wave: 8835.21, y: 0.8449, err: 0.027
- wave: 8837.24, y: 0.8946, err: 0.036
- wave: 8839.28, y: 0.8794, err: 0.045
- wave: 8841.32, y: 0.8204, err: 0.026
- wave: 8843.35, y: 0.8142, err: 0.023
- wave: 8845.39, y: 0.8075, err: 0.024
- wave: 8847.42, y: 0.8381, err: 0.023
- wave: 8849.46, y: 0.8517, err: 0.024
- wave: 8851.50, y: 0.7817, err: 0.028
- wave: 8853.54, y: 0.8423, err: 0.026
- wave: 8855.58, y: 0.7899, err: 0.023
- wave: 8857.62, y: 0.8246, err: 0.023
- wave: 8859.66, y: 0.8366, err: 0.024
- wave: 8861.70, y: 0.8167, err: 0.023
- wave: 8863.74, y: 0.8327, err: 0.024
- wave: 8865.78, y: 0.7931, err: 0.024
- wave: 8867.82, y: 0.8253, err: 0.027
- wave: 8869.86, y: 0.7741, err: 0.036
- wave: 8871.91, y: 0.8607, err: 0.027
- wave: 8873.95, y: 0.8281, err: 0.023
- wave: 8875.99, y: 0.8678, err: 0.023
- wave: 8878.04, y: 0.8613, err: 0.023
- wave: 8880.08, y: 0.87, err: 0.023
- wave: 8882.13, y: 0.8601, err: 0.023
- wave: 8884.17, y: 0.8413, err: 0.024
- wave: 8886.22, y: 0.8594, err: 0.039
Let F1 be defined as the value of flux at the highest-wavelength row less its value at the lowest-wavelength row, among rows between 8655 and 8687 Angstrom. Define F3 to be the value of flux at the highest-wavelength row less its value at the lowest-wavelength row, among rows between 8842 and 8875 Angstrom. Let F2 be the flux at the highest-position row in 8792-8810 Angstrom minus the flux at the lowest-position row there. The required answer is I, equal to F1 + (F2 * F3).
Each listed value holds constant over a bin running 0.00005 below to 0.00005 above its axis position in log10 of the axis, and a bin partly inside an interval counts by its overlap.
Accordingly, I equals 0.04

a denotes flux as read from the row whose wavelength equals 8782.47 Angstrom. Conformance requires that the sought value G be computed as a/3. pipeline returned 0.292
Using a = 0.8755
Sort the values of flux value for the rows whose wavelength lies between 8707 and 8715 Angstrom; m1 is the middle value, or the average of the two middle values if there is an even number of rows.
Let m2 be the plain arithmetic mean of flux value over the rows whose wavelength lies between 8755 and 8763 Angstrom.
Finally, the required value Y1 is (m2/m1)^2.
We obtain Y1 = 0.95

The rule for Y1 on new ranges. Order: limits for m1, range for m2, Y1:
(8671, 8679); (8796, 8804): 0.97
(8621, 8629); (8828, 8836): 0.97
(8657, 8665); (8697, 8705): 1.27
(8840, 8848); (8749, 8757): 1.16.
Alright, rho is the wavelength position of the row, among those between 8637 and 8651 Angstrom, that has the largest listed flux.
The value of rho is 8642.05 Angstrom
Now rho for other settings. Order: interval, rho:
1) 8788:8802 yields 8796.64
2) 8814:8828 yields 8827.08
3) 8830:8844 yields 8837.24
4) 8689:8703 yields 8701.96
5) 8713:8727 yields 8720.01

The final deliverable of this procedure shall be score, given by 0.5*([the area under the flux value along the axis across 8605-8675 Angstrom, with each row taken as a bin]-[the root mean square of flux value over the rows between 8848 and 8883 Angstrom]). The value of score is 30.4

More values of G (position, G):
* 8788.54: 0.290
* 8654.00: 0.294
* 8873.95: 0.276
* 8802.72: 0.276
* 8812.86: 0.281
